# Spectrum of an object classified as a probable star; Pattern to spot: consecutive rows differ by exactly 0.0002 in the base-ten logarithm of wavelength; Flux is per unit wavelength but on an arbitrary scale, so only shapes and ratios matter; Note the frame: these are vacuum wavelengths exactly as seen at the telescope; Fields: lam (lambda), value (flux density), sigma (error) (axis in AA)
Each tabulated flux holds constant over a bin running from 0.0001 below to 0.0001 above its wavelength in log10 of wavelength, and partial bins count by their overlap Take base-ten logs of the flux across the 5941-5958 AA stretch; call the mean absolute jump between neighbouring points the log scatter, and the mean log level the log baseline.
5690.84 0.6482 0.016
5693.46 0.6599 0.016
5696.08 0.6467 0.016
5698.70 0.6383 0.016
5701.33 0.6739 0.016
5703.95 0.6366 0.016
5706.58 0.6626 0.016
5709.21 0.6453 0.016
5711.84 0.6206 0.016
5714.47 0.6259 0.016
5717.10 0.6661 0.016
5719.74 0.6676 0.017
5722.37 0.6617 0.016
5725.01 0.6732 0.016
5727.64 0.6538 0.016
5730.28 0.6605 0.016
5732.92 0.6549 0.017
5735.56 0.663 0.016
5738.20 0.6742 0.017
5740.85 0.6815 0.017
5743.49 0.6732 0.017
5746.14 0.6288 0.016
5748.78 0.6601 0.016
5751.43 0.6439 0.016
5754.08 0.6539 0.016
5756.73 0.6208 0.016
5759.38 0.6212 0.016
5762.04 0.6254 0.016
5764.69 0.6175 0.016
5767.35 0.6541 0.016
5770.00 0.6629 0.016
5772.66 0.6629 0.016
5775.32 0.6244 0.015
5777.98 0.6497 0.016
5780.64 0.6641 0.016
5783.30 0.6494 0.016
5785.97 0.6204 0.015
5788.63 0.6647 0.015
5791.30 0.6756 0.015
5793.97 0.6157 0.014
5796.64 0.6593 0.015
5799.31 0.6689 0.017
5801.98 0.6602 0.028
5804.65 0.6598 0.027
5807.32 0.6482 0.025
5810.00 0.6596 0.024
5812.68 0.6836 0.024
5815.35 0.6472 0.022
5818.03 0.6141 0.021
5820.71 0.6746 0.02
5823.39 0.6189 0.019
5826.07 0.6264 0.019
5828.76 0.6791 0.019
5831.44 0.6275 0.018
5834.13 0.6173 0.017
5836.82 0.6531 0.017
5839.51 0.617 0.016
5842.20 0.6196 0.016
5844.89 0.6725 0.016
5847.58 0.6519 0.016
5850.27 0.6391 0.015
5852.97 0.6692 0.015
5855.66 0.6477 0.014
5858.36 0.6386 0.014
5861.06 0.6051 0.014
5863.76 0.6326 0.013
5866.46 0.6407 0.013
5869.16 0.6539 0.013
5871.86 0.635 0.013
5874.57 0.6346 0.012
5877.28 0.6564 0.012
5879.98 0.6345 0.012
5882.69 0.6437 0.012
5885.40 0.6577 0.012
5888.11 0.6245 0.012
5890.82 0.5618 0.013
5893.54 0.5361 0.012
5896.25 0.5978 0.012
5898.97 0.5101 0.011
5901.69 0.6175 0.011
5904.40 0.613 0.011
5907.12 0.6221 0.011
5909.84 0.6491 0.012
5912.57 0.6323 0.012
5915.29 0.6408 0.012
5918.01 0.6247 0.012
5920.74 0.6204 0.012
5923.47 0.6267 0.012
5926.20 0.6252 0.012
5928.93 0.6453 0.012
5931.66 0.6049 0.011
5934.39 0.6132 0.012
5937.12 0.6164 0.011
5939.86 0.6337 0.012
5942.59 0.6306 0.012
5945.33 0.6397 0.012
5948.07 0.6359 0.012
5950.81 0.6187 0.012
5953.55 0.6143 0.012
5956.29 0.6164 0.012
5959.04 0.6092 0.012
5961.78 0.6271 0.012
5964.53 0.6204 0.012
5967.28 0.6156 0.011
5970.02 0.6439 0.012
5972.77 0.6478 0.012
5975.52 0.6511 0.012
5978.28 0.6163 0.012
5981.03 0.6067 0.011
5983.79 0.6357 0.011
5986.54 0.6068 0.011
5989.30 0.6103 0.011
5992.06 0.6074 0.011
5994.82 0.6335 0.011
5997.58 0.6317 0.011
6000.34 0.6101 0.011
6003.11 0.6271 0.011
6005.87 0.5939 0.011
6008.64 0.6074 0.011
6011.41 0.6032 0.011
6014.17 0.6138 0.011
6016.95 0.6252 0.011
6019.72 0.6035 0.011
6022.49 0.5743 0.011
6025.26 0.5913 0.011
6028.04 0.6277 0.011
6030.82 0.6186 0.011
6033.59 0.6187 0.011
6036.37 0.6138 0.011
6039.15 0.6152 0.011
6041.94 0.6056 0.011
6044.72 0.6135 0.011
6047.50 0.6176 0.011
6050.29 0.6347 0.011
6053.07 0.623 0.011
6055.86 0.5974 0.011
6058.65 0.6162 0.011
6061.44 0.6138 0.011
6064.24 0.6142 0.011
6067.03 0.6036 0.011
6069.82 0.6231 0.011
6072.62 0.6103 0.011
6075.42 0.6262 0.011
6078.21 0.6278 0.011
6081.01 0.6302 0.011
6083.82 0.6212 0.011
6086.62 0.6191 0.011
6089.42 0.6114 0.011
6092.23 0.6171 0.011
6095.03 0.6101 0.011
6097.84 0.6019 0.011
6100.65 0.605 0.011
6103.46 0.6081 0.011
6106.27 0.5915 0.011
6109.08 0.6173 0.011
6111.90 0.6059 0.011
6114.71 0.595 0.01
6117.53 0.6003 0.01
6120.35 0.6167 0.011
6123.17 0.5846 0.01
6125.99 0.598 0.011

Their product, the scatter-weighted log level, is -0.001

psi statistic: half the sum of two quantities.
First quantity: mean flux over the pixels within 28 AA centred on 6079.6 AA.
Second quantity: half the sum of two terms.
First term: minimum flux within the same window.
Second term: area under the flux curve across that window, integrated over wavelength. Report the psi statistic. 4.79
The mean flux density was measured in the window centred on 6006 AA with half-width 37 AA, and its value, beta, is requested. 0.616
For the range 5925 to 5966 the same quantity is 0.623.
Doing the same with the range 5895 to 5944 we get 0.618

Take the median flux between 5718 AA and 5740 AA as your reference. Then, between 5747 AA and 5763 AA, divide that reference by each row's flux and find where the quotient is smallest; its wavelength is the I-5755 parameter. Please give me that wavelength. 5748.78 AA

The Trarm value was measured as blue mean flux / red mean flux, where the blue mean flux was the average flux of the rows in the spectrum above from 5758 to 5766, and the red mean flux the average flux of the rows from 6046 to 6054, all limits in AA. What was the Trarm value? 0.99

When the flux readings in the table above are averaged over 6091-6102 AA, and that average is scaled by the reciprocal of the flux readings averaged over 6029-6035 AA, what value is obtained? 0.98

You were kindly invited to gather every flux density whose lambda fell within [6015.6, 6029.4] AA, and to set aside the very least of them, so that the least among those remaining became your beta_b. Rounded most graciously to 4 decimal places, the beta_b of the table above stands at 0.5913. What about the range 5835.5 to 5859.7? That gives 0.6196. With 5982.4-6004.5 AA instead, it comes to 0.6074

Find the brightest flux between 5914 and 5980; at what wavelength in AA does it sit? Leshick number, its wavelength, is 5975.52 AA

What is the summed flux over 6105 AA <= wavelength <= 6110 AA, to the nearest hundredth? 1.21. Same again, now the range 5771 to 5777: 1.29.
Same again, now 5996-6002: 1.24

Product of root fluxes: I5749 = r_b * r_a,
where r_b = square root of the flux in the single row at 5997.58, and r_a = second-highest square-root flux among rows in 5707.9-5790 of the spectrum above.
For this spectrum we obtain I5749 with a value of 0.653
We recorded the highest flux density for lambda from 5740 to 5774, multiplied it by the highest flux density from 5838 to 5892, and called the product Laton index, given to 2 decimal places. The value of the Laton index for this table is 0.46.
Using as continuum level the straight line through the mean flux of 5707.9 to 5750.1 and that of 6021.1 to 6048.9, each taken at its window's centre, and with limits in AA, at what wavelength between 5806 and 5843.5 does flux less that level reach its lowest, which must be 5818.03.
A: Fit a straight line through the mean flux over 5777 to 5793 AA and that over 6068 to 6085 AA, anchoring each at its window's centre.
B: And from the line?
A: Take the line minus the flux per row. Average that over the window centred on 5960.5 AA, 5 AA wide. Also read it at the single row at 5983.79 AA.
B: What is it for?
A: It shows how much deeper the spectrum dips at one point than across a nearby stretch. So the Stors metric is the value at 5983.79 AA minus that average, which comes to -0.020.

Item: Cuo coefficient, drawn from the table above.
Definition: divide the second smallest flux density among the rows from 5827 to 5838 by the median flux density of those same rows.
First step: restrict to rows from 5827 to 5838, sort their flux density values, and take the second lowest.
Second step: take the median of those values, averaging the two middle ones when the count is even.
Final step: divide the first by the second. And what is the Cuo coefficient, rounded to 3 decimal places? 0.980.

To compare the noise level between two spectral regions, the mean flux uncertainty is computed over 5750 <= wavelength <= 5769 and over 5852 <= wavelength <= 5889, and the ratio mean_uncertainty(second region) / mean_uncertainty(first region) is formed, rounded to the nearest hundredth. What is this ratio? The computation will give 0.81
